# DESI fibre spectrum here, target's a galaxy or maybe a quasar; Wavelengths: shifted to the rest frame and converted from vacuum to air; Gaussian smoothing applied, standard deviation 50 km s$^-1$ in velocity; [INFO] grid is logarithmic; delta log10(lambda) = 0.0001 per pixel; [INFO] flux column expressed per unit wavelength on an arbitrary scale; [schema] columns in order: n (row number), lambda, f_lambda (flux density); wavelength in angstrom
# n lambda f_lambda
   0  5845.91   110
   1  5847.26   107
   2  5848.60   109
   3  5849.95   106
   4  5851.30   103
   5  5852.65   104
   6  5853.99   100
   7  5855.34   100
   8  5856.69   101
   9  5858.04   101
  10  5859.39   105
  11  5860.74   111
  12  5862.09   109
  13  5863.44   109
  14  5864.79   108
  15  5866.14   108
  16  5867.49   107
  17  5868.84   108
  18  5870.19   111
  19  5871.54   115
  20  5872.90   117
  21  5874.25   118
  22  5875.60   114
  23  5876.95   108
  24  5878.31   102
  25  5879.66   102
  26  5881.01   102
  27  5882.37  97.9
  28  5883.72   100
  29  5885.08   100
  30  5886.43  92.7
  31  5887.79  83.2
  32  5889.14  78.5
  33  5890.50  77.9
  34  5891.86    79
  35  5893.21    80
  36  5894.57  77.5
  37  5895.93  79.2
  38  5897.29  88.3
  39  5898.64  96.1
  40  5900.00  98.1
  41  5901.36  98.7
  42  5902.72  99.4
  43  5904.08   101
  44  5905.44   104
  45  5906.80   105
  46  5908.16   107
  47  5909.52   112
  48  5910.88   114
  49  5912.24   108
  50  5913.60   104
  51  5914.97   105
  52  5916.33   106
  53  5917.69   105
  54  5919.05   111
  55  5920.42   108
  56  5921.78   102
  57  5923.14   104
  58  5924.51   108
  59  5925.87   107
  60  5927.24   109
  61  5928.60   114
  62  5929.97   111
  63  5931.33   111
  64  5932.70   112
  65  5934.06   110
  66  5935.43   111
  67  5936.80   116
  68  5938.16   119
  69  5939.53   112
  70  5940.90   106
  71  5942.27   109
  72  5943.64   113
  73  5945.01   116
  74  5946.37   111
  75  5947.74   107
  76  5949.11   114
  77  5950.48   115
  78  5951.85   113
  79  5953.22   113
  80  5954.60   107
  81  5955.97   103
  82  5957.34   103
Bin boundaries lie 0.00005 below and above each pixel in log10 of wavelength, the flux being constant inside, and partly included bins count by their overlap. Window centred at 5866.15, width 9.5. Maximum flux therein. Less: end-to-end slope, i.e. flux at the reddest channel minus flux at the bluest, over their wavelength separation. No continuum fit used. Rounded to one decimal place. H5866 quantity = 110.8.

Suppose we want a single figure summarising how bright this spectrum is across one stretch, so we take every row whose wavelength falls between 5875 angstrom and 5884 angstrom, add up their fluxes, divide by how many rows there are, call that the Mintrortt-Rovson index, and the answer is 104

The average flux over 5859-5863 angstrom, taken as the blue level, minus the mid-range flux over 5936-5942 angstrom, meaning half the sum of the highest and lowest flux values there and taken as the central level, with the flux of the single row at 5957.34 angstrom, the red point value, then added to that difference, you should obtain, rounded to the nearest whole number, 99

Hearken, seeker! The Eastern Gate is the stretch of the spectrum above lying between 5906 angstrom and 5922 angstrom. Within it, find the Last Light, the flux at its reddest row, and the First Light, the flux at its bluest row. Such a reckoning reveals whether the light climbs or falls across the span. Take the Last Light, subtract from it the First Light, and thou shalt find -3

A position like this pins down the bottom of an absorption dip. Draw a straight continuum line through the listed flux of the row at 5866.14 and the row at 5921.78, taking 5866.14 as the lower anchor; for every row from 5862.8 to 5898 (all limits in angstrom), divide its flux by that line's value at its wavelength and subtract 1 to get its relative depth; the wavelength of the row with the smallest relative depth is 5894.57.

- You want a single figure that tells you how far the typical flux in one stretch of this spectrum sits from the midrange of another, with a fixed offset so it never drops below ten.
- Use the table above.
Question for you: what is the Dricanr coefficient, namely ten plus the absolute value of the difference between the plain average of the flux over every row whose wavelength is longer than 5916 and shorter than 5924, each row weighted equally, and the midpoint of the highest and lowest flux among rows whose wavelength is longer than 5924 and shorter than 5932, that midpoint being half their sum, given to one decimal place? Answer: 14.5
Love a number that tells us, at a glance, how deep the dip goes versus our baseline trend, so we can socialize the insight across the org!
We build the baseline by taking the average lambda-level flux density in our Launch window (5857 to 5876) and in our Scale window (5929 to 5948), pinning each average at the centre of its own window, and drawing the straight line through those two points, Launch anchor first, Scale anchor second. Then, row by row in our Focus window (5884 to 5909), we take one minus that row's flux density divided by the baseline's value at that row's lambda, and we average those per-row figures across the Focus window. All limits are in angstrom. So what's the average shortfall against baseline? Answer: 0.17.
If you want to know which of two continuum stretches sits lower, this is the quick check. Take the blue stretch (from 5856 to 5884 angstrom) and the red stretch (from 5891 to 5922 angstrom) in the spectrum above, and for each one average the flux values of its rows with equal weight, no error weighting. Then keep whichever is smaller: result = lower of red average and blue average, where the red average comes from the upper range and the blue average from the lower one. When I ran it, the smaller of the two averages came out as 99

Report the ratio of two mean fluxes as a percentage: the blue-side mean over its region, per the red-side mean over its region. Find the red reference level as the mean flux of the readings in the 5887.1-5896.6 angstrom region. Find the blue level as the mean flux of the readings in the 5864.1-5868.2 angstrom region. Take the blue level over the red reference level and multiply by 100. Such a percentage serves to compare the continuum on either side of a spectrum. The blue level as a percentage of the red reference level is 136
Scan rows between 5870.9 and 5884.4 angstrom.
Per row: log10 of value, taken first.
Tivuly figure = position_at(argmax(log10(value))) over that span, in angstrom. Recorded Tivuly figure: 5874.25 angstrom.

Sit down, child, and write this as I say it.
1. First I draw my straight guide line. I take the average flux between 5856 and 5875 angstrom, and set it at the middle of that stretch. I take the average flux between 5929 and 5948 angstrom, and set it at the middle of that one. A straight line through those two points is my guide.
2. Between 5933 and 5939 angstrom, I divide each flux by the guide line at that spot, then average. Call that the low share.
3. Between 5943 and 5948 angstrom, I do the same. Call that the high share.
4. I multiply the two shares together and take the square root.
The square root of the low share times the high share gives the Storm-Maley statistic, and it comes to 1.01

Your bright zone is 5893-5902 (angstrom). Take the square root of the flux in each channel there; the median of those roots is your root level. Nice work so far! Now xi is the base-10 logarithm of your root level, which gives 0.97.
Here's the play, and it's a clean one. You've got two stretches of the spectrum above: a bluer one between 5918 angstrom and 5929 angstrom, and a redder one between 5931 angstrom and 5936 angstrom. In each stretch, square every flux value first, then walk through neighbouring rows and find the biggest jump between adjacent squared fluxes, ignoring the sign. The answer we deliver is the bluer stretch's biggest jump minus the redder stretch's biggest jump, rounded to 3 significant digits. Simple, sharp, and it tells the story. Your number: 816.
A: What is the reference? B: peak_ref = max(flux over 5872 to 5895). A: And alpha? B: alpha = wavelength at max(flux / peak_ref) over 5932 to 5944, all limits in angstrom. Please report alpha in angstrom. 5938.16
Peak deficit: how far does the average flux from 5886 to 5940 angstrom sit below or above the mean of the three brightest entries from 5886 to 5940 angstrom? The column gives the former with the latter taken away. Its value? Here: -15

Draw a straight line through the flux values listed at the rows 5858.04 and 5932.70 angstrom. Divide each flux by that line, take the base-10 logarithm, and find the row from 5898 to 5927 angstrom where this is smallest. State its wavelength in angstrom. 5898.64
